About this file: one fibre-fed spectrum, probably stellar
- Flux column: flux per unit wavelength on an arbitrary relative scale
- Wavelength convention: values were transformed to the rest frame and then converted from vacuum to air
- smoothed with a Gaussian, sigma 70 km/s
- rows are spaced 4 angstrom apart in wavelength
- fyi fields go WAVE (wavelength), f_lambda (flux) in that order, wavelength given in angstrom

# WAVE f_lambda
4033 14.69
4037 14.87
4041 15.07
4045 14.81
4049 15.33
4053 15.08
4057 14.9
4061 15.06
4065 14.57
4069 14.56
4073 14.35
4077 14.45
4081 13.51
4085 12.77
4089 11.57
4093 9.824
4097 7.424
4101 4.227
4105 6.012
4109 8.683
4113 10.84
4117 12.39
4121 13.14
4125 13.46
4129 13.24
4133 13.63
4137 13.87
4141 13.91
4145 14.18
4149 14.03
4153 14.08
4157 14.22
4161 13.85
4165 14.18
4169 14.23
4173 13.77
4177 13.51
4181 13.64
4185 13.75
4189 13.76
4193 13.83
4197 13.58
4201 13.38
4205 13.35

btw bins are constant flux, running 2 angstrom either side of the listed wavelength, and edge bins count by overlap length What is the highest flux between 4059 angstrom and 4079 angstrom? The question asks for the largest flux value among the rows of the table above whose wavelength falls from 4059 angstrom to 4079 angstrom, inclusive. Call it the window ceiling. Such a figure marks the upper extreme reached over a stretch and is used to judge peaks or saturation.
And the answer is 15.06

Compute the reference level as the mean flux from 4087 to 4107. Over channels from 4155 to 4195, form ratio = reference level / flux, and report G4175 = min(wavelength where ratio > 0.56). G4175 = 4161 angstrom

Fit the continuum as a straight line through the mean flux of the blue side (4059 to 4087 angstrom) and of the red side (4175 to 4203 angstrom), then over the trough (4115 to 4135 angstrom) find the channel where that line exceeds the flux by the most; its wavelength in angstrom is 4117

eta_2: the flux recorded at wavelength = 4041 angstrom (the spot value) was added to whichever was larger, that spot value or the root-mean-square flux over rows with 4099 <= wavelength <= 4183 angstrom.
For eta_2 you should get 30.1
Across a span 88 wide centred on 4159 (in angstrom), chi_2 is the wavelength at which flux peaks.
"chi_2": 4169 angstrom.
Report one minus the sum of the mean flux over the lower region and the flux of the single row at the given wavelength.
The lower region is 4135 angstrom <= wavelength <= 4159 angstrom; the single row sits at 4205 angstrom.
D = -26.4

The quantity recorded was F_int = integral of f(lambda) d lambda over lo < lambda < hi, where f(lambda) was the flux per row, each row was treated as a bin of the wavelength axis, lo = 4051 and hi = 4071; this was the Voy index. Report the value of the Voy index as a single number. 297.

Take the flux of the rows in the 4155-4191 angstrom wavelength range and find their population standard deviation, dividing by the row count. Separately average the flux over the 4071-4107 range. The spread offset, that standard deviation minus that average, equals -10.2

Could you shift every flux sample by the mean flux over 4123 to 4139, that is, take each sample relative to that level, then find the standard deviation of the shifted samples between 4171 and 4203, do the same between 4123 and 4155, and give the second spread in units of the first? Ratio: 2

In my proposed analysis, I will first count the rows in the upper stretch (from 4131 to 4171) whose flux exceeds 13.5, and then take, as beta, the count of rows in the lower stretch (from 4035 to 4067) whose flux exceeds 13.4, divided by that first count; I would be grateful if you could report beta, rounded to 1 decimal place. 0.8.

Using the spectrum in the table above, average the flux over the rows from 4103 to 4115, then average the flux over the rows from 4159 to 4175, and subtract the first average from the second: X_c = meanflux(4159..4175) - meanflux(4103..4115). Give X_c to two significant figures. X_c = 5.5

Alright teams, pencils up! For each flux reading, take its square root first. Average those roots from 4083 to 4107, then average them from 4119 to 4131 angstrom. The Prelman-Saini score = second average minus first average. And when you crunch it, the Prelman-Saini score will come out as 0.75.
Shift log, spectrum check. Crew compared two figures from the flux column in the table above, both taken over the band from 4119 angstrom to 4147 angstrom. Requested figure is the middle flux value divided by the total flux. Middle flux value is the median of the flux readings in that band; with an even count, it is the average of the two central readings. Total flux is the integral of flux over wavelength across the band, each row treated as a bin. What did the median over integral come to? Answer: 0.0357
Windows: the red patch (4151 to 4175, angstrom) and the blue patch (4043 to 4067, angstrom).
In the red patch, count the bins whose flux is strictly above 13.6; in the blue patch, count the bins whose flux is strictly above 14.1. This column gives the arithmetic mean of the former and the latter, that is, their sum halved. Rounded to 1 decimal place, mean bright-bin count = 6.0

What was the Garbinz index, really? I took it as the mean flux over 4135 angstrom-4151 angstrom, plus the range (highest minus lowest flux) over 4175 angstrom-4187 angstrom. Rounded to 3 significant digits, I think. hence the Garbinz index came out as 14.2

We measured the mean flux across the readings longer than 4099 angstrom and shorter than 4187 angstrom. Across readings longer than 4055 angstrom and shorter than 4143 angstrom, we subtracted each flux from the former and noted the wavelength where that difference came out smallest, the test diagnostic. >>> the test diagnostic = 4061 angstrom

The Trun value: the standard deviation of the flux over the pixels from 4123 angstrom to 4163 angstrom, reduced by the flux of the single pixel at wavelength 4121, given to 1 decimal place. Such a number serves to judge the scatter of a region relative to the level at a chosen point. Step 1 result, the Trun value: -12.8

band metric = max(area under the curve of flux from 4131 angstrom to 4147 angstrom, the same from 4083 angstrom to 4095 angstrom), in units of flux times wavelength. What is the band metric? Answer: 222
